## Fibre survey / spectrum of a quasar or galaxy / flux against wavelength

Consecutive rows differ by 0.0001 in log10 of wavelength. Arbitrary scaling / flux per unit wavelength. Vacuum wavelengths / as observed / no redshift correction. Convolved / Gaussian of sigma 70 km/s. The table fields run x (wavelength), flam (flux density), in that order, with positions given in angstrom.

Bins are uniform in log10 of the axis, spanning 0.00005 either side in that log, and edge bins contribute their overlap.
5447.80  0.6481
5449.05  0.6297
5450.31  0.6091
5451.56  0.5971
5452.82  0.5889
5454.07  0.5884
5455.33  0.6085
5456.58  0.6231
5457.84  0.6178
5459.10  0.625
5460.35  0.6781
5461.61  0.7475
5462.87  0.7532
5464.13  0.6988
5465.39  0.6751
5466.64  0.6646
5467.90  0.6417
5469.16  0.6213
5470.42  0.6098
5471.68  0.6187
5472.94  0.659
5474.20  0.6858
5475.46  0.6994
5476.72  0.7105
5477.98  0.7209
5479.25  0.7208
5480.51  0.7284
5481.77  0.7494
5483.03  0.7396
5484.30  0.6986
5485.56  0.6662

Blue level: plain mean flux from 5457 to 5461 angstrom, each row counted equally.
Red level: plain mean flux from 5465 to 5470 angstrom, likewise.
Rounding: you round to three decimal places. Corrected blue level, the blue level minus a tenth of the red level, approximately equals 0.575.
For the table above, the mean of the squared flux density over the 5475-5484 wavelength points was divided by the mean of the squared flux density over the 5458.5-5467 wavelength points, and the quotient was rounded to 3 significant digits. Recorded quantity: 1.09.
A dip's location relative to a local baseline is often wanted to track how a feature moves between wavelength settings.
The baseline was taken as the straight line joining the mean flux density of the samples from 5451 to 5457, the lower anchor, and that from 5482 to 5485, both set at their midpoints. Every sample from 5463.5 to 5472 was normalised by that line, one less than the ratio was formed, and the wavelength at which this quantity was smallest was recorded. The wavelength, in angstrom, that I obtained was 5470.42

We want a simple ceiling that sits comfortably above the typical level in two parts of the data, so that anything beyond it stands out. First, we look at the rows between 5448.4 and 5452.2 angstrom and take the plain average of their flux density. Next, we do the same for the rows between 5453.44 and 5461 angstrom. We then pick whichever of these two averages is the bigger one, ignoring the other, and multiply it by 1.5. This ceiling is 0.94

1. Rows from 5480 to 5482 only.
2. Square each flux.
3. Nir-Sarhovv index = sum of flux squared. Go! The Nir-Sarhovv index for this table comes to 1.09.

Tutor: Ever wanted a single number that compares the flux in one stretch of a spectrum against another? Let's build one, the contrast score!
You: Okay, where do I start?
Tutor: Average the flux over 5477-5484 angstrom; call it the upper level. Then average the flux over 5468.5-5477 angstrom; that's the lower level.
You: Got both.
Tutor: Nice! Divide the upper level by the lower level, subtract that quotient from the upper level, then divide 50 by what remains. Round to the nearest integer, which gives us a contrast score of -131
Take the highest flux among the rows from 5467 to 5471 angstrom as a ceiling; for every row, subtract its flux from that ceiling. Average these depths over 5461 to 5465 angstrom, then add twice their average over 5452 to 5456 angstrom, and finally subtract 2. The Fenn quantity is -2.00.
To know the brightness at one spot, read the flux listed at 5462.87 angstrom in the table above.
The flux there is 0.7532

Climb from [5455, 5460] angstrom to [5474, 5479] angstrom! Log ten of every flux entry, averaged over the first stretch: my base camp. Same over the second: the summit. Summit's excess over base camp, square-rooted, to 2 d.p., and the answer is 0.24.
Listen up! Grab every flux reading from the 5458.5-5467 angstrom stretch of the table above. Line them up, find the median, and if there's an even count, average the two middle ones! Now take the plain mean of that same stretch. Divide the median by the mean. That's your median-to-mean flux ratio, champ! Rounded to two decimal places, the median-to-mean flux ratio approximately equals 0.98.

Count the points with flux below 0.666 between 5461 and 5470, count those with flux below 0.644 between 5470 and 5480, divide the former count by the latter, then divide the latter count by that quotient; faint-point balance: 1.3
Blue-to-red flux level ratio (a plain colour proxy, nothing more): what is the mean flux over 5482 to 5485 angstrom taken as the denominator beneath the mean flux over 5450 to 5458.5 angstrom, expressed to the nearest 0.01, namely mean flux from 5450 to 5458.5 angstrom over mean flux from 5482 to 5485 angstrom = 0.84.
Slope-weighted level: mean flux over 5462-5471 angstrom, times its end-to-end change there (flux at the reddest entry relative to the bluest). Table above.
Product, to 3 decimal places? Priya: -0.096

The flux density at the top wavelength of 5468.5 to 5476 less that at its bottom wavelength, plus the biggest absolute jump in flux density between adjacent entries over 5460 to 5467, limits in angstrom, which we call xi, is 0.15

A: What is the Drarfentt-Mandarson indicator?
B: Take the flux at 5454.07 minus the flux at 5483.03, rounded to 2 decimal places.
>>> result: -0.15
